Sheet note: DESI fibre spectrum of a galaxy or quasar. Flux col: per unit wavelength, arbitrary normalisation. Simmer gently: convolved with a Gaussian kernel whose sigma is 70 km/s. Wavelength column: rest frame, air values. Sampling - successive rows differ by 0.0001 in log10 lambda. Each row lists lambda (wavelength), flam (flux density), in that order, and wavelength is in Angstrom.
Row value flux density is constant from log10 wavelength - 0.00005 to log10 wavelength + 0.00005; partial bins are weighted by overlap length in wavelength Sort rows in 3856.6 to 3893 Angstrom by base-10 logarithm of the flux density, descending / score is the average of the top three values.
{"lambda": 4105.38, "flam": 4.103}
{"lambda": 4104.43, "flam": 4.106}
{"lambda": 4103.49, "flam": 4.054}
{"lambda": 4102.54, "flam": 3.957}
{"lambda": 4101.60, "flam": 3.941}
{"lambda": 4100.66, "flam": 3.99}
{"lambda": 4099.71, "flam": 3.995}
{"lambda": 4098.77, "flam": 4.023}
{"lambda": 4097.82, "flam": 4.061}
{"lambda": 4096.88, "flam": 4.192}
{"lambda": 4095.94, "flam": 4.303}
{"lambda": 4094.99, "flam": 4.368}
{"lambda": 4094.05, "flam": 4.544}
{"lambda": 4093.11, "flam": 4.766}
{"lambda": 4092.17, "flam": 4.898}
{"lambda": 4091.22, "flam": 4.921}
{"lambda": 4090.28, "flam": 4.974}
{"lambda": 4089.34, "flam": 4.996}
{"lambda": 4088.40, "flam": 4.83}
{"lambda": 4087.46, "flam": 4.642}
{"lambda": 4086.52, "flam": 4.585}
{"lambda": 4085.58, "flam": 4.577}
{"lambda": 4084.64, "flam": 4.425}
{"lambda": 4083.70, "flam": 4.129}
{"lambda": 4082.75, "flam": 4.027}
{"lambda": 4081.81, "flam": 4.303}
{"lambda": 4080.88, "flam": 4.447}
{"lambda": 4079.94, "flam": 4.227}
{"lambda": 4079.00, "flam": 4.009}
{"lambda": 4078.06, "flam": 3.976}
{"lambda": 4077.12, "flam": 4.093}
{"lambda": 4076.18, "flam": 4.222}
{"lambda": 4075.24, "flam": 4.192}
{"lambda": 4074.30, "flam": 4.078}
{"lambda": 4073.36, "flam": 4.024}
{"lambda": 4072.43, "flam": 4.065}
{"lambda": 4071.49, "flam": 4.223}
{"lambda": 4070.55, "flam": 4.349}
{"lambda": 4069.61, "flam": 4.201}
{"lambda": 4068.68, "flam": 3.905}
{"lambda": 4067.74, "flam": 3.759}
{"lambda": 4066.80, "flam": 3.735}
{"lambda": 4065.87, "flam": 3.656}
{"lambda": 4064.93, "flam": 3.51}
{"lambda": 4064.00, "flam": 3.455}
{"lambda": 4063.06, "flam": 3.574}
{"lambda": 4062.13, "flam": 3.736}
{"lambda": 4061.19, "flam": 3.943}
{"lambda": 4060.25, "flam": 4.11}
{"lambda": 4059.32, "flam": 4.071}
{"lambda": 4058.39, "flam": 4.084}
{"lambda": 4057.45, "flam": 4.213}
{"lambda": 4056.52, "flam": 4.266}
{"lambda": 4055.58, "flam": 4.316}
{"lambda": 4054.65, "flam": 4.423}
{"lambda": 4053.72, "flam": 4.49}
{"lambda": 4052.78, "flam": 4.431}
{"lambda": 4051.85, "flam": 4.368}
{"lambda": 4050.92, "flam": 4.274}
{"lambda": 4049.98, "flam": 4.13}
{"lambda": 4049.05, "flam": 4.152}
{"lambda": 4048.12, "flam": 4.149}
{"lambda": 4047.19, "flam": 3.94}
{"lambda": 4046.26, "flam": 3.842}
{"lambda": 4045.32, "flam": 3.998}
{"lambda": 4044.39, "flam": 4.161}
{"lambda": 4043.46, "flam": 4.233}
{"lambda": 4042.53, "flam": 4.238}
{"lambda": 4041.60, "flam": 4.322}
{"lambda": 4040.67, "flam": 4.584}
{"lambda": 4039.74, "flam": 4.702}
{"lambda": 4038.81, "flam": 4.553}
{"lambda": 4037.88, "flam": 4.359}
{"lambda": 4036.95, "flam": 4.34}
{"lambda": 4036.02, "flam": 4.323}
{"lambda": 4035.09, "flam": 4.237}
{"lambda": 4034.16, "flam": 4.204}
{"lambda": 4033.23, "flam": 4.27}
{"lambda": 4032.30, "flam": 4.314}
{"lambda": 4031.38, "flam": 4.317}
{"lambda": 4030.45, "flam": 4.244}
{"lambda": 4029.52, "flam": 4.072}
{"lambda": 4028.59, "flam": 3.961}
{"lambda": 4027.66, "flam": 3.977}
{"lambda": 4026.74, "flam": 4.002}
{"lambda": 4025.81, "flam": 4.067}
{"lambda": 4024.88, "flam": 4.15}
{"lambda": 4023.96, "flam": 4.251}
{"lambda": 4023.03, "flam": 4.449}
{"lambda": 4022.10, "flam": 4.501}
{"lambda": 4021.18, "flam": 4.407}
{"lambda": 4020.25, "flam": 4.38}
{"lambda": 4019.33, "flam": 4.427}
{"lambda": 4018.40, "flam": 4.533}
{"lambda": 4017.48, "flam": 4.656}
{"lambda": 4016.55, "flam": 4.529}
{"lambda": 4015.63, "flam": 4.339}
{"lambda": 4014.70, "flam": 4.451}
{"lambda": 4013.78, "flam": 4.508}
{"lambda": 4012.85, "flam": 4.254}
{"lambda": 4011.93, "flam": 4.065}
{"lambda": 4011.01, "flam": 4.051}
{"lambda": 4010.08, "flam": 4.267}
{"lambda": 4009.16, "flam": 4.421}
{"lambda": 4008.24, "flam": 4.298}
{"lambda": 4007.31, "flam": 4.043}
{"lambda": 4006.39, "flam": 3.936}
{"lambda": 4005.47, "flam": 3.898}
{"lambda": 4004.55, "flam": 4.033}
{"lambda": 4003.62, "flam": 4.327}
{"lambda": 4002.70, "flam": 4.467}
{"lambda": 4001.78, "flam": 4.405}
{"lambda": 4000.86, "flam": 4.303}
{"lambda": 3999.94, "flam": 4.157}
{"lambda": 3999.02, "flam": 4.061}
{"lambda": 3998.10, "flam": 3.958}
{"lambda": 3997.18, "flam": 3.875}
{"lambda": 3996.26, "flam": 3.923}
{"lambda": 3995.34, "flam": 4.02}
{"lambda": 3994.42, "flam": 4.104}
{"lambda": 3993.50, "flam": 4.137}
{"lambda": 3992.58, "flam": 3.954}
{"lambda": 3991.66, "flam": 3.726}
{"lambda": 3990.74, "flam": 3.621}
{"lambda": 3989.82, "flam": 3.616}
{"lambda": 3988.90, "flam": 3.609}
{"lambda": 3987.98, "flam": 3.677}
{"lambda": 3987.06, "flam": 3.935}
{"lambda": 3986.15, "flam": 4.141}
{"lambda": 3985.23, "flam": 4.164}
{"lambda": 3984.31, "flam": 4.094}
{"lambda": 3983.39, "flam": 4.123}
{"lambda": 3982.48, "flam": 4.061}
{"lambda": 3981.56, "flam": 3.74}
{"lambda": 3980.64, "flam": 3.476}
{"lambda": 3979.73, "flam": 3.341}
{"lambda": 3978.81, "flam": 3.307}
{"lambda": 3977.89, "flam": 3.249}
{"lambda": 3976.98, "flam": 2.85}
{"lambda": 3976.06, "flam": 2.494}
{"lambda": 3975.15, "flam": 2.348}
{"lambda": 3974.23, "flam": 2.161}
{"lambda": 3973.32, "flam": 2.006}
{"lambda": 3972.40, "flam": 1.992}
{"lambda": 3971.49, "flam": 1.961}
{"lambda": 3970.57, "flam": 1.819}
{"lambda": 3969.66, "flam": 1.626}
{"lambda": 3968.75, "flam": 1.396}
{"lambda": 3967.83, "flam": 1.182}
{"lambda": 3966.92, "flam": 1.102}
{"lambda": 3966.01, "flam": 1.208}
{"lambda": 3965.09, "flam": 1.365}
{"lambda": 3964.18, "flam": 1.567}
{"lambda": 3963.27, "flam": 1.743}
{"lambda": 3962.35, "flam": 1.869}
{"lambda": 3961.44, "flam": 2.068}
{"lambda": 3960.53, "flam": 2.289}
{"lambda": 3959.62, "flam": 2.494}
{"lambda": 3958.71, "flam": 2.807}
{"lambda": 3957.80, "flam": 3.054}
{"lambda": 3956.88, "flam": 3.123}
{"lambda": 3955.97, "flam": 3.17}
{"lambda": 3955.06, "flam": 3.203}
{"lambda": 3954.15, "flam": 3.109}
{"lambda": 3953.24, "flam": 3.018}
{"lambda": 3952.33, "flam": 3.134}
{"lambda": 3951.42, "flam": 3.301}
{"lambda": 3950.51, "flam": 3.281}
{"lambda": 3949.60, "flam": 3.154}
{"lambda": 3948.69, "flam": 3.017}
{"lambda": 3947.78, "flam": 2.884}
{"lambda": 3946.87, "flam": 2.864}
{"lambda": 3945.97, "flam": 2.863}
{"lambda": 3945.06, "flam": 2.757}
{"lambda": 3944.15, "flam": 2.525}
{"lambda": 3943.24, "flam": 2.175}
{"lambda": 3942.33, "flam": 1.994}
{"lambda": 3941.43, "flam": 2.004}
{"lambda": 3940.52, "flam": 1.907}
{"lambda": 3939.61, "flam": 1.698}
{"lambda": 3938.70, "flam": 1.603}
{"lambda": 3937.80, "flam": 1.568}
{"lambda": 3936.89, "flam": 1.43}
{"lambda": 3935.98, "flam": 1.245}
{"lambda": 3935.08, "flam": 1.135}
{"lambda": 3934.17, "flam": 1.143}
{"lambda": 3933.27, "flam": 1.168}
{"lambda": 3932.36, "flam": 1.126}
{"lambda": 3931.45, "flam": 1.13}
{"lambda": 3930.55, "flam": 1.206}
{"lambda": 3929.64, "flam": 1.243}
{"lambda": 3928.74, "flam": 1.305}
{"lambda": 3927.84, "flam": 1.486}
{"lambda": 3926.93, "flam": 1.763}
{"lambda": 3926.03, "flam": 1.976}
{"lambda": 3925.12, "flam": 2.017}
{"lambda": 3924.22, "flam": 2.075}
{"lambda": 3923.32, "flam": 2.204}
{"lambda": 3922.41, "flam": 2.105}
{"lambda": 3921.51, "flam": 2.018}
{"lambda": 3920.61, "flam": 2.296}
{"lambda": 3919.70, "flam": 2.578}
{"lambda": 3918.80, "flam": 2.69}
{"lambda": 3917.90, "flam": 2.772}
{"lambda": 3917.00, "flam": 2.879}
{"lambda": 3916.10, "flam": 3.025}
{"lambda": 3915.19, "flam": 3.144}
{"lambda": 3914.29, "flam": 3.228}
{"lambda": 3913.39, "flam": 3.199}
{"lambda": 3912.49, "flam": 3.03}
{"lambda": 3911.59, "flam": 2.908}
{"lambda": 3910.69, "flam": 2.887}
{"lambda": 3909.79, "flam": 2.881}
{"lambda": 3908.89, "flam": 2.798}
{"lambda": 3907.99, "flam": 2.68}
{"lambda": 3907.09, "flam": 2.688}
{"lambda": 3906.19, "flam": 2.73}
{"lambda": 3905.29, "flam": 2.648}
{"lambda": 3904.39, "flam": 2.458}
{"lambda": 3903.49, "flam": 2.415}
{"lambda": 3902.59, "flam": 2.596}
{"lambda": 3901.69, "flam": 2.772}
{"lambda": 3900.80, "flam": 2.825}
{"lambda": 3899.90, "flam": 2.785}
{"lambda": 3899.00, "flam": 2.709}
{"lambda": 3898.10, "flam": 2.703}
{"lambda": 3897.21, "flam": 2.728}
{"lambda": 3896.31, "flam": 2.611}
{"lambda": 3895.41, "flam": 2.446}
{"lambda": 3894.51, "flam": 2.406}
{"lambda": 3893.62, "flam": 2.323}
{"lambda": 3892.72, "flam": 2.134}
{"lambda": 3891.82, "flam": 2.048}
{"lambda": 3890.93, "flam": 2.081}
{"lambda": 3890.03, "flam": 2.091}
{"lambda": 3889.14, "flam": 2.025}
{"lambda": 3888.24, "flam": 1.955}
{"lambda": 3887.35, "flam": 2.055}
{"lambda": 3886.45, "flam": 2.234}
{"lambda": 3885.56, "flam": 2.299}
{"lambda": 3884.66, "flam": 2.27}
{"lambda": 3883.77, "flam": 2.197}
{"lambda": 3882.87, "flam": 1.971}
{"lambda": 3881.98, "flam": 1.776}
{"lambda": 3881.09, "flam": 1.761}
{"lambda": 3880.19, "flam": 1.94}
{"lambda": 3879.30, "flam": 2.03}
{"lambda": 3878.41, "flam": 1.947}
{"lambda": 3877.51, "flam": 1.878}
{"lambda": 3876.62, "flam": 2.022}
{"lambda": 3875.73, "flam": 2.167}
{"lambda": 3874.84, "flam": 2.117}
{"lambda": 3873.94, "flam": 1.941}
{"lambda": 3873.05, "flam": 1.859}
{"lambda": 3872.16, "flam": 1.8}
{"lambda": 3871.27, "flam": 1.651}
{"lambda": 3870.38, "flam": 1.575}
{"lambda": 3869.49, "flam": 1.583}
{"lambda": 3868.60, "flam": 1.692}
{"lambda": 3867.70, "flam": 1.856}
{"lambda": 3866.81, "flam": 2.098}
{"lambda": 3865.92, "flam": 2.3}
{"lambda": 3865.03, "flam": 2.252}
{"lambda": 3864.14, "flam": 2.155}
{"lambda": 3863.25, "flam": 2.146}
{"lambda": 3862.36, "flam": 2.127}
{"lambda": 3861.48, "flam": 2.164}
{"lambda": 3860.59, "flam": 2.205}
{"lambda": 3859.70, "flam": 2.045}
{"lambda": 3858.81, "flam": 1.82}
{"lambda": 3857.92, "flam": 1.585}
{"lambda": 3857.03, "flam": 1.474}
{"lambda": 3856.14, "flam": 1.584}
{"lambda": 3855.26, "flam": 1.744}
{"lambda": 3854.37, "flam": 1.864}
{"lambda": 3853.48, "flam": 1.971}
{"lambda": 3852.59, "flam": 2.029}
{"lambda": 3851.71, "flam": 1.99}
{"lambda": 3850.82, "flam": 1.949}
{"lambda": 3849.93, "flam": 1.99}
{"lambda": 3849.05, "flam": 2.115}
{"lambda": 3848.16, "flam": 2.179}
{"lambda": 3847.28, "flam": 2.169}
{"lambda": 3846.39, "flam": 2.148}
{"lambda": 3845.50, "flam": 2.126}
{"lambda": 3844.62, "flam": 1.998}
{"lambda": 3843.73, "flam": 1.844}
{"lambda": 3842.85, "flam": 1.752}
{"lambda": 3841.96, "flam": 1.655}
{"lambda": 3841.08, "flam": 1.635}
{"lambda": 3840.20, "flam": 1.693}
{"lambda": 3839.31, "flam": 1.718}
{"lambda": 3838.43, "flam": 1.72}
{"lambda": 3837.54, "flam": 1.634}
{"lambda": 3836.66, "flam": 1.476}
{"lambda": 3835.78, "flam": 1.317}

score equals 0.360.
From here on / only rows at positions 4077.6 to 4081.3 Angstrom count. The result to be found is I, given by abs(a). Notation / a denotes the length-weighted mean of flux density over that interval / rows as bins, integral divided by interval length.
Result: 4.16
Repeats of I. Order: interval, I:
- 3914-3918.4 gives 3.00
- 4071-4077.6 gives 4.13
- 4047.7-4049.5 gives 4.16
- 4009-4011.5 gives 4.22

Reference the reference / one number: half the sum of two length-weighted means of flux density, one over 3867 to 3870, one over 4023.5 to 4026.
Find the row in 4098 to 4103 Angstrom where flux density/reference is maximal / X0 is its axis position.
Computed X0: 4098.77 Angstrom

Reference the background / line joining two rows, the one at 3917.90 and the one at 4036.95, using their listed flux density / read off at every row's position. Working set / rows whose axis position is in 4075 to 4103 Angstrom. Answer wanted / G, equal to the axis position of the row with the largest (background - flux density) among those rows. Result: 4101.60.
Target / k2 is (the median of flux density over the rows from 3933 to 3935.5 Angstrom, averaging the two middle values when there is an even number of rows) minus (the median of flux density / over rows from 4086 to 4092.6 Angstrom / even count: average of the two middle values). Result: -3.8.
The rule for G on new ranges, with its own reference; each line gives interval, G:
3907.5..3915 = 3907.99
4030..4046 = 4045.32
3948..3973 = 3966.92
